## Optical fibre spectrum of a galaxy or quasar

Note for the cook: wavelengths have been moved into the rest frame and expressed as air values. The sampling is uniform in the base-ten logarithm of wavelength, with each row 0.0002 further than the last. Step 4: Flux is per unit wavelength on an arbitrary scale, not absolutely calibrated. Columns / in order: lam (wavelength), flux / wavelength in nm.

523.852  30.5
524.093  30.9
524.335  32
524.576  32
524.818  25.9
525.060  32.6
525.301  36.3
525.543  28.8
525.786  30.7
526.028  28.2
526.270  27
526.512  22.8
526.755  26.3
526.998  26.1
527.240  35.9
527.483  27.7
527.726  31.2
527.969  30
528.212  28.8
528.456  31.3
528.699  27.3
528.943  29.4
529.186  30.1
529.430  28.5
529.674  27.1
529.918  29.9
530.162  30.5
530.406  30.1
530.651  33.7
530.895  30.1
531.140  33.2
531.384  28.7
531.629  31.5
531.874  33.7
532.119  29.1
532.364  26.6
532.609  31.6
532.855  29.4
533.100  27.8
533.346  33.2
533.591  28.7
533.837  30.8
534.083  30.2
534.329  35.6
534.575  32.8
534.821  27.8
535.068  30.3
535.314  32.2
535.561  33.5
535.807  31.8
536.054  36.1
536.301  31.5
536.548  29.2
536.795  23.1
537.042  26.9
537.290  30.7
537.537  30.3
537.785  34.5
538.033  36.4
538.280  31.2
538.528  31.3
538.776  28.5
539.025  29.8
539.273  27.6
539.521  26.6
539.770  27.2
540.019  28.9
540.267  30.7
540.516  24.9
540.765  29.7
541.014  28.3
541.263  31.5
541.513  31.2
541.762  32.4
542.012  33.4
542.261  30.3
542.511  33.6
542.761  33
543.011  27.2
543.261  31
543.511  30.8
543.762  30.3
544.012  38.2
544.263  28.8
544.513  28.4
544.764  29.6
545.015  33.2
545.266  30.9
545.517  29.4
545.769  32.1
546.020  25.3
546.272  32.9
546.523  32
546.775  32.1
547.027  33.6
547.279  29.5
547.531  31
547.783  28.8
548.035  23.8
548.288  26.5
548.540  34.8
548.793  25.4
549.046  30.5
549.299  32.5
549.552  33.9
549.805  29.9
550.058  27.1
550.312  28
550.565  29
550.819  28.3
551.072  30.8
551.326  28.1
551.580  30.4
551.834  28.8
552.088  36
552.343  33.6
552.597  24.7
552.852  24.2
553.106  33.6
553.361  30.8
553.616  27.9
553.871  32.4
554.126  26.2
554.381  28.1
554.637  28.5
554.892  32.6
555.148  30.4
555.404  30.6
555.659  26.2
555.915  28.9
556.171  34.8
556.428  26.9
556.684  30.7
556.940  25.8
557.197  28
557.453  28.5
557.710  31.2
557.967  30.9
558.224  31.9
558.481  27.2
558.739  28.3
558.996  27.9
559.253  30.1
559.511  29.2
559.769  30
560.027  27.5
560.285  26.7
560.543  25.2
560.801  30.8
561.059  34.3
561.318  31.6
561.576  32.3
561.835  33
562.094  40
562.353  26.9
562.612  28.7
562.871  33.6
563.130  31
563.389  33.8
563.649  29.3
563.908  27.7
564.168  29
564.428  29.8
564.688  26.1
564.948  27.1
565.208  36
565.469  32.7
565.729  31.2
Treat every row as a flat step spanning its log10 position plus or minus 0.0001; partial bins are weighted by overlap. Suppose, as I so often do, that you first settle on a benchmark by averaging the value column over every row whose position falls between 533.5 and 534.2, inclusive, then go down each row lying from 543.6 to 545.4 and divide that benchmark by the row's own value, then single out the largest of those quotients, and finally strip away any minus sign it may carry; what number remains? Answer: 1.05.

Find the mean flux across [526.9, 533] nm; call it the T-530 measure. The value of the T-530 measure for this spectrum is 30.1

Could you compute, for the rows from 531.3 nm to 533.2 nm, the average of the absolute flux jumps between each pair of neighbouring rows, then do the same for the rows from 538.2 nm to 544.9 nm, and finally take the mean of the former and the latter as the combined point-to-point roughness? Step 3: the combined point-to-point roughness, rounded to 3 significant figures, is 2.75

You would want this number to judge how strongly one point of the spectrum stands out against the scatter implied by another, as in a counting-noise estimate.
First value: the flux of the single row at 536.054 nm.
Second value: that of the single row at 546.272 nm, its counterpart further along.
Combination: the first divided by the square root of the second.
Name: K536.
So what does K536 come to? 6.3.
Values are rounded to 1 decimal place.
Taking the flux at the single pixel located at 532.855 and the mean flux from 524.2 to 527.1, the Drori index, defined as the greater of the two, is 29.4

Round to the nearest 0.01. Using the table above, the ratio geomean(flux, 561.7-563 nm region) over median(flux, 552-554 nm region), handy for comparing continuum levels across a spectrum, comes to 1.02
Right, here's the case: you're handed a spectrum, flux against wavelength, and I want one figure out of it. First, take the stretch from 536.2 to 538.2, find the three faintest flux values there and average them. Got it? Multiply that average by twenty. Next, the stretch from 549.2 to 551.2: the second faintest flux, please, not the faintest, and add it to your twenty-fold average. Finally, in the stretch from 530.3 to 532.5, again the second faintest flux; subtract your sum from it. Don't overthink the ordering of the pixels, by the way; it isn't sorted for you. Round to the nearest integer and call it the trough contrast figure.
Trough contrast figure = -527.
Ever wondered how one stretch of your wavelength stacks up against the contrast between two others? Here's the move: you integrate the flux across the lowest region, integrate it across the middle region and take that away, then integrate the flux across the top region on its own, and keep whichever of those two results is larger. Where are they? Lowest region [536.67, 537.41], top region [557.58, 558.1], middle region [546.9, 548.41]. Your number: 16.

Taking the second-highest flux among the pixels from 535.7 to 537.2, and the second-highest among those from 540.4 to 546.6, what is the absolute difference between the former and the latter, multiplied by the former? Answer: 57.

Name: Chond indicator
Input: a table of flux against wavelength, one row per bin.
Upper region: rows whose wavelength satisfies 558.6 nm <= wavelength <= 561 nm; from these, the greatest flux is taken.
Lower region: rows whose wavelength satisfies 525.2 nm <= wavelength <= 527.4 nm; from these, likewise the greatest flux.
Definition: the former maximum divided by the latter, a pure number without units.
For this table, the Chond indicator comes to 0.85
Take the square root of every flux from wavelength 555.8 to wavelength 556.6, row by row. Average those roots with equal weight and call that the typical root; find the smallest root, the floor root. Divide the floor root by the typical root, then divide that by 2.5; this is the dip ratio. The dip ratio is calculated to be 0.378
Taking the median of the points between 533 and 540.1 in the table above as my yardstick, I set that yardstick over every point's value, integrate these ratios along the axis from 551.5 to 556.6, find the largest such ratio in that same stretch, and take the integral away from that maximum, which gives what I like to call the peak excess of -4.00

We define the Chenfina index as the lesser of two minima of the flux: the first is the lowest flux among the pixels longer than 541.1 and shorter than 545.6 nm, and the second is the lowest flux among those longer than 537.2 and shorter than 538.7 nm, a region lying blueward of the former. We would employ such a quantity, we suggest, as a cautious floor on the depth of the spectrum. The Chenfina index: 27.2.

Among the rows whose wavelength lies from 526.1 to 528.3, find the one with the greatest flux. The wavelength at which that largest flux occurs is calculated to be 527.240 nm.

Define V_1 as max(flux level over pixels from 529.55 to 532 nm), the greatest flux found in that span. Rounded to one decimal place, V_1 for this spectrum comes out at 33.7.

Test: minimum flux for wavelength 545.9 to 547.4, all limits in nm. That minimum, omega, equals 25.3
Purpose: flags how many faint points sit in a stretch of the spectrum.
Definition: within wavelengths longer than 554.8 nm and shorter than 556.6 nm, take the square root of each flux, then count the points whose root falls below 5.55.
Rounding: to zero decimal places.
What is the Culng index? 5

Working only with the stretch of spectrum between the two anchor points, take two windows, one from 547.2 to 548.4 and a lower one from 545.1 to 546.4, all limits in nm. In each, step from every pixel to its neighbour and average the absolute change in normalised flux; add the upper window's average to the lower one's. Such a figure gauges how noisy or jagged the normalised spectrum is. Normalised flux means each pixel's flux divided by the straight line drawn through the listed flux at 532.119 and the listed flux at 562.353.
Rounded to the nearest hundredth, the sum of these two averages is 0.27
